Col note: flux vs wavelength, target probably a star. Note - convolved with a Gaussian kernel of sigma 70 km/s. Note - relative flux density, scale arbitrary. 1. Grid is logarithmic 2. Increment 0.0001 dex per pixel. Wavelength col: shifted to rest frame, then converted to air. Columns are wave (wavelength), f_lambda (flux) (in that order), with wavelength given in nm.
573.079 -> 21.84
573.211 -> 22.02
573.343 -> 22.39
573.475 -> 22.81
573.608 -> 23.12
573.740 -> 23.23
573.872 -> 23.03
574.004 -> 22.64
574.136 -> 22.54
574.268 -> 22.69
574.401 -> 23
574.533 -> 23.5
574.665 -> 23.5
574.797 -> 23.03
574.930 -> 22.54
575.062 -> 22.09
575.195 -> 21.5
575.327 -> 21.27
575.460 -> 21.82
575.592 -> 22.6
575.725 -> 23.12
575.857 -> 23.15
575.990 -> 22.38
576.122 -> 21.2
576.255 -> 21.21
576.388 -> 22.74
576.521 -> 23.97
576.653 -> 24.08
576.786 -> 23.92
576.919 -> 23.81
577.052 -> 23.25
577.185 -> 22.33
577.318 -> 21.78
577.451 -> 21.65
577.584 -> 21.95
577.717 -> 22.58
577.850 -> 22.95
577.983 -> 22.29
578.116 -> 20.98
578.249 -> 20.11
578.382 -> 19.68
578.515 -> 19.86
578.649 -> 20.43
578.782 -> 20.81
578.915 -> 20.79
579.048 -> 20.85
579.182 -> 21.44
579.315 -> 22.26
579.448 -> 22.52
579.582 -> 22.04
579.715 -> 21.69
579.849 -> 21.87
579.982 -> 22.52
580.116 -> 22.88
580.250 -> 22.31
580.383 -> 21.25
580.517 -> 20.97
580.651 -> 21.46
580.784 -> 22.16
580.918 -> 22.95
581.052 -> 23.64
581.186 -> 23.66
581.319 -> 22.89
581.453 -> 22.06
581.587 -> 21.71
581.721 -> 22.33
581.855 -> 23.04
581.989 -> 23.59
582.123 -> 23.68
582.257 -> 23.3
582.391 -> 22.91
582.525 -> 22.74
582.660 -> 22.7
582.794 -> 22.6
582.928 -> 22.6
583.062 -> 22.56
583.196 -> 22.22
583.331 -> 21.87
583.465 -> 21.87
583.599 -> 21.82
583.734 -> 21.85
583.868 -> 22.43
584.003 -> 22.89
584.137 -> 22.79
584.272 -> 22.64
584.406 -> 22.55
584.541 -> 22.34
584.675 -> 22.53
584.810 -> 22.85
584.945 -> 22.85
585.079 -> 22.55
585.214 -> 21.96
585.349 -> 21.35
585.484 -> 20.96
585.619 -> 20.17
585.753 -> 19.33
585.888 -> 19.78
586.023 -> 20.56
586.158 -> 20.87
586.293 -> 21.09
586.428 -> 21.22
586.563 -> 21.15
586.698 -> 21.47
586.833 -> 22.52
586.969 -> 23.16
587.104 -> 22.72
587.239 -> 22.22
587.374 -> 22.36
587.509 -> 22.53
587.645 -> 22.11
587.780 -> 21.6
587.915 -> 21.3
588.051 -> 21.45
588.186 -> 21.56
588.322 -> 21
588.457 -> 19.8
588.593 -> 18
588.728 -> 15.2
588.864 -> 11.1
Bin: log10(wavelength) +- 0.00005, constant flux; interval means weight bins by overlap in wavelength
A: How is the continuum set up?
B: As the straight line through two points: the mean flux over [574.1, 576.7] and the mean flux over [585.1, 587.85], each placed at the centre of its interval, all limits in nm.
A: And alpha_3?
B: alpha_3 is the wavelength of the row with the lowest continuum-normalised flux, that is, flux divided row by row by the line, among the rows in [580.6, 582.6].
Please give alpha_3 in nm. 580.651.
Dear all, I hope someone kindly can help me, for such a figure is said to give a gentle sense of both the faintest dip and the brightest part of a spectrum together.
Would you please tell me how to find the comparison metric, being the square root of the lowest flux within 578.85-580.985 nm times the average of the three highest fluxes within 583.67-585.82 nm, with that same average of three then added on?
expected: 44.7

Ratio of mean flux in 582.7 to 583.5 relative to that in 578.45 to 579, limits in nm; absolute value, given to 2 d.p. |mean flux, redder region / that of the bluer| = 1.09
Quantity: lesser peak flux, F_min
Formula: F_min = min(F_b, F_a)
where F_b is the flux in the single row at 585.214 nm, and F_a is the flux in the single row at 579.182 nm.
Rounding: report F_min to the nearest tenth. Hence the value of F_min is 21.4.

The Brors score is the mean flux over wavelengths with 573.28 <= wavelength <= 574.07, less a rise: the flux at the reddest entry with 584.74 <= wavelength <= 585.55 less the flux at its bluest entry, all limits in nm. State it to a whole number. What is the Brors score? 25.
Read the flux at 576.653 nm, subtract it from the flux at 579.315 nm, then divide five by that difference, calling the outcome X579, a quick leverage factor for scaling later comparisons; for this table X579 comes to -3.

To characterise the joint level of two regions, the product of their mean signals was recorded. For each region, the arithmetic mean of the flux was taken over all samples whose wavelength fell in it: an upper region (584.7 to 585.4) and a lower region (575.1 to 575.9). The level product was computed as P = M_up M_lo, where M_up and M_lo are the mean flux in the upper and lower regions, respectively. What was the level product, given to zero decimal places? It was 496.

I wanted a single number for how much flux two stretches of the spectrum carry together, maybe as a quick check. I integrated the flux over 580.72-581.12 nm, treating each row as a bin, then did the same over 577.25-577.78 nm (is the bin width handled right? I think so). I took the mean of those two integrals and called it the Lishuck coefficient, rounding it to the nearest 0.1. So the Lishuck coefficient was 10.4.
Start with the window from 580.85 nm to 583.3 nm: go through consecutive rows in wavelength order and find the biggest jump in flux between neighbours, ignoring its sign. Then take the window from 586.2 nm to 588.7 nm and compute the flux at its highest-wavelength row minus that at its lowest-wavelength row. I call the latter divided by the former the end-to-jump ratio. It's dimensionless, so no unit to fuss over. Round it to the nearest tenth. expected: -3.7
